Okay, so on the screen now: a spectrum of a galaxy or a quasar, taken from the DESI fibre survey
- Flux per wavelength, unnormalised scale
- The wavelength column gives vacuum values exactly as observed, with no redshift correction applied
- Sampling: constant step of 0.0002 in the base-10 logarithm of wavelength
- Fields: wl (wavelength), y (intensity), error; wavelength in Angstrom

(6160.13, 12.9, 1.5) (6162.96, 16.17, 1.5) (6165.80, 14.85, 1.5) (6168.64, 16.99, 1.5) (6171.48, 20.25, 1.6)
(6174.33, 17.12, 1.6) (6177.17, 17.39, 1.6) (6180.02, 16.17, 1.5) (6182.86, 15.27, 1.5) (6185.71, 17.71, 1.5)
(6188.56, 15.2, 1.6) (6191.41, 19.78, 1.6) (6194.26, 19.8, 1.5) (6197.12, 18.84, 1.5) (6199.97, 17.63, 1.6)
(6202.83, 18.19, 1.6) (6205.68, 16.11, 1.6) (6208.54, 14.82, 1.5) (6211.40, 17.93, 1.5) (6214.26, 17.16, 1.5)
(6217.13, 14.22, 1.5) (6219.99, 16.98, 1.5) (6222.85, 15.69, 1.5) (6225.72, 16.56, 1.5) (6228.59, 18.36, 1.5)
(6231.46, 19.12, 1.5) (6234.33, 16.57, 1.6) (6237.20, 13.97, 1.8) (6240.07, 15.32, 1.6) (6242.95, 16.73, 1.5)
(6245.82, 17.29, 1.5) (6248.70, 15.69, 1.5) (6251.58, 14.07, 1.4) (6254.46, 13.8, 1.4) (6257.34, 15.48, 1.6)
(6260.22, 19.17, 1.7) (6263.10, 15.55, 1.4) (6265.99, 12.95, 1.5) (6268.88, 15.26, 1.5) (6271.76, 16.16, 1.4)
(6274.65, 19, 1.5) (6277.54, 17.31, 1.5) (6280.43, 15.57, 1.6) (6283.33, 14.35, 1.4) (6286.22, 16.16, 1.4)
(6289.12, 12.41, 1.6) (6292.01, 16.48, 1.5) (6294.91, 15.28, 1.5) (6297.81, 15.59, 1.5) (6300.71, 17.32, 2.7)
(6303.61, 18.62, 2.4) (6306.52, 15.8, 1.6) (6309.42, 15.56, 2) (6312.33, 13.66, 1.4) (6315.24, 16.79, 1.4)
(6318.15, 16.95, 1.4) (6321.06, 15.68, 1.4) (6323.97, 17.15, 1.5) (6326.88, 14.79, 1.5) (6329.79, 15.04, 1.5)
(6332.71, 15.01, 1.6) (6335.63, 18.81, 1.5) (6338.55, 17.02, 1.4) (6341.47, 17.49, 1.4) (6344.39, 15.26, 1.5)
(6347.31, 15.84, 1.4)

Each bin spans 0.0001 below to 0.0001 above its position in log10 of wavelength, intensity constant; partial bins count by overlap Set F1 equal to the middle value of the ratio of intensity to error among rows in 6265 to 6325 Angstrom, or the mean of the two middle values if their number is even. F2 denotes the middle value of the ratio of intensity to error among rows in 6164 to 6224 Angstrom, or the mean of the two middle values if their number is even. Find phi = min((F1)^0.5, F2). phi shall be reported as 3.20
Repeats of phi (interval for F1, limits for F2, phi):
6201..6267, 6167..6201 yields 3.23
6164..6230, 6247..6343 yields 3.32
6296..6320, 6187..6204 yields 3.13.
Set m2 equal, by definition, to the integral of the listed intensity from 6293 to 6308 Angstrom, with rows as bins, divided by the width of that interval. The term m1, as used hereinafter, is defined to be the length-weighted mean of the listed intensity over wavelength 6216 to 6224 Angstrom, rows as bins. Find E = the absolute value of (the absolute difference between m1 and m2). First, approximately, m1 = 15.7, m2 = 16.5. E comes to 0.8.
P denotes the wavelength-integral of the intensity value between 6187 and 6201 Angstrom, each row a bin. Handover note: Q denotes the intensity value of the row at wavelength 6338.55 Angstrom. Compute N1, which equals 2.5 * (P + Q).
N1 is 682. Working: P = 256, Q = 17.02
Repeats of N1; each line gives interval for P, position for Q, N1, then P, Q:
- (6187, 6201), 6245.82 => 682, 256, 17.29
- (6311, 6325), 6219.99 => 604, 224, 16.98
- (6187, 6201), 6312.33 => 673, 256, 13.66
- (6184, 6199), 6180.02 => 722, 273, 16.17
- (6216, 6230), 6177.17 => 618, 230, 17.39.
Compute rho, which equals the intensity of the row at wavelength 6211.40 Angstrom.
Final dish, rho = 17.93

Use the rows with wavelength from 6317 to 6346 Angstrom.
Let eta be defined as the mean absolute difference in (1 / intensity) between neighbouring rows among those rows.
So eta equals 0.0055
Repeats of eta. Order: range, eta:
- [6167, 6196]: 0.0068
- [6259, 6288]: 0.0083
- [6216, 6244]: 0.0065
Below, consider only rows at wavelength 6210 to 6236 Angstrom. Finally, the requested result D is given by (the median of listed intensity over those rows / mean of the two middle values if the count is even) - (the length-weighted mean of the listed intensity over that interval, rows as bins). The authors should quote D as 0.05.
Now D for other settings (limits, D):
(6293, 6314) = -0.40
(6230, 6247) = 0.16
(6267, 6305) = 0.08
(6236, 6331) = -0.20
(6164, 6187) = 0.11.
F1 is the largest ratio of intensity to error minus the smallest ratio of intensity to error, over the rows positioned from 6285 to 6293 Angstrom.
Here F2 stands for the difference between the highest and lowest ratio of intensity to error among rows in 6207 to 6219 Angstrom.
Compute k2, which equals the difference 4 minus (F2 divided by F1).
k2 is 3.35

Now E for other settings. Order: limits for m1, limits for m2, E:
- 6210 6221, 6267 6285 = 0.4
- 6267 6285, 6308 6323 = 0.4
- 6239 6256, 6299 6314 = 0.7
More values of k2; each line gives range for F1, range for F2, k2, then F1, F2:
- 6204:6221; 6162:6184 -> 2.89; 2.5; 2.8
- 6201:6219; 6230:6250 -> 1.98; 2.5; 5.0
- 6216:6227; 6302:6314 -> 2.85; 1.8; 2.1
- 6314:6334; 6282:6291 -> 2.61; 2.7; 3.8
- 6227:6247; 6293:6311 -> 3.20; 5.0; 4.0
